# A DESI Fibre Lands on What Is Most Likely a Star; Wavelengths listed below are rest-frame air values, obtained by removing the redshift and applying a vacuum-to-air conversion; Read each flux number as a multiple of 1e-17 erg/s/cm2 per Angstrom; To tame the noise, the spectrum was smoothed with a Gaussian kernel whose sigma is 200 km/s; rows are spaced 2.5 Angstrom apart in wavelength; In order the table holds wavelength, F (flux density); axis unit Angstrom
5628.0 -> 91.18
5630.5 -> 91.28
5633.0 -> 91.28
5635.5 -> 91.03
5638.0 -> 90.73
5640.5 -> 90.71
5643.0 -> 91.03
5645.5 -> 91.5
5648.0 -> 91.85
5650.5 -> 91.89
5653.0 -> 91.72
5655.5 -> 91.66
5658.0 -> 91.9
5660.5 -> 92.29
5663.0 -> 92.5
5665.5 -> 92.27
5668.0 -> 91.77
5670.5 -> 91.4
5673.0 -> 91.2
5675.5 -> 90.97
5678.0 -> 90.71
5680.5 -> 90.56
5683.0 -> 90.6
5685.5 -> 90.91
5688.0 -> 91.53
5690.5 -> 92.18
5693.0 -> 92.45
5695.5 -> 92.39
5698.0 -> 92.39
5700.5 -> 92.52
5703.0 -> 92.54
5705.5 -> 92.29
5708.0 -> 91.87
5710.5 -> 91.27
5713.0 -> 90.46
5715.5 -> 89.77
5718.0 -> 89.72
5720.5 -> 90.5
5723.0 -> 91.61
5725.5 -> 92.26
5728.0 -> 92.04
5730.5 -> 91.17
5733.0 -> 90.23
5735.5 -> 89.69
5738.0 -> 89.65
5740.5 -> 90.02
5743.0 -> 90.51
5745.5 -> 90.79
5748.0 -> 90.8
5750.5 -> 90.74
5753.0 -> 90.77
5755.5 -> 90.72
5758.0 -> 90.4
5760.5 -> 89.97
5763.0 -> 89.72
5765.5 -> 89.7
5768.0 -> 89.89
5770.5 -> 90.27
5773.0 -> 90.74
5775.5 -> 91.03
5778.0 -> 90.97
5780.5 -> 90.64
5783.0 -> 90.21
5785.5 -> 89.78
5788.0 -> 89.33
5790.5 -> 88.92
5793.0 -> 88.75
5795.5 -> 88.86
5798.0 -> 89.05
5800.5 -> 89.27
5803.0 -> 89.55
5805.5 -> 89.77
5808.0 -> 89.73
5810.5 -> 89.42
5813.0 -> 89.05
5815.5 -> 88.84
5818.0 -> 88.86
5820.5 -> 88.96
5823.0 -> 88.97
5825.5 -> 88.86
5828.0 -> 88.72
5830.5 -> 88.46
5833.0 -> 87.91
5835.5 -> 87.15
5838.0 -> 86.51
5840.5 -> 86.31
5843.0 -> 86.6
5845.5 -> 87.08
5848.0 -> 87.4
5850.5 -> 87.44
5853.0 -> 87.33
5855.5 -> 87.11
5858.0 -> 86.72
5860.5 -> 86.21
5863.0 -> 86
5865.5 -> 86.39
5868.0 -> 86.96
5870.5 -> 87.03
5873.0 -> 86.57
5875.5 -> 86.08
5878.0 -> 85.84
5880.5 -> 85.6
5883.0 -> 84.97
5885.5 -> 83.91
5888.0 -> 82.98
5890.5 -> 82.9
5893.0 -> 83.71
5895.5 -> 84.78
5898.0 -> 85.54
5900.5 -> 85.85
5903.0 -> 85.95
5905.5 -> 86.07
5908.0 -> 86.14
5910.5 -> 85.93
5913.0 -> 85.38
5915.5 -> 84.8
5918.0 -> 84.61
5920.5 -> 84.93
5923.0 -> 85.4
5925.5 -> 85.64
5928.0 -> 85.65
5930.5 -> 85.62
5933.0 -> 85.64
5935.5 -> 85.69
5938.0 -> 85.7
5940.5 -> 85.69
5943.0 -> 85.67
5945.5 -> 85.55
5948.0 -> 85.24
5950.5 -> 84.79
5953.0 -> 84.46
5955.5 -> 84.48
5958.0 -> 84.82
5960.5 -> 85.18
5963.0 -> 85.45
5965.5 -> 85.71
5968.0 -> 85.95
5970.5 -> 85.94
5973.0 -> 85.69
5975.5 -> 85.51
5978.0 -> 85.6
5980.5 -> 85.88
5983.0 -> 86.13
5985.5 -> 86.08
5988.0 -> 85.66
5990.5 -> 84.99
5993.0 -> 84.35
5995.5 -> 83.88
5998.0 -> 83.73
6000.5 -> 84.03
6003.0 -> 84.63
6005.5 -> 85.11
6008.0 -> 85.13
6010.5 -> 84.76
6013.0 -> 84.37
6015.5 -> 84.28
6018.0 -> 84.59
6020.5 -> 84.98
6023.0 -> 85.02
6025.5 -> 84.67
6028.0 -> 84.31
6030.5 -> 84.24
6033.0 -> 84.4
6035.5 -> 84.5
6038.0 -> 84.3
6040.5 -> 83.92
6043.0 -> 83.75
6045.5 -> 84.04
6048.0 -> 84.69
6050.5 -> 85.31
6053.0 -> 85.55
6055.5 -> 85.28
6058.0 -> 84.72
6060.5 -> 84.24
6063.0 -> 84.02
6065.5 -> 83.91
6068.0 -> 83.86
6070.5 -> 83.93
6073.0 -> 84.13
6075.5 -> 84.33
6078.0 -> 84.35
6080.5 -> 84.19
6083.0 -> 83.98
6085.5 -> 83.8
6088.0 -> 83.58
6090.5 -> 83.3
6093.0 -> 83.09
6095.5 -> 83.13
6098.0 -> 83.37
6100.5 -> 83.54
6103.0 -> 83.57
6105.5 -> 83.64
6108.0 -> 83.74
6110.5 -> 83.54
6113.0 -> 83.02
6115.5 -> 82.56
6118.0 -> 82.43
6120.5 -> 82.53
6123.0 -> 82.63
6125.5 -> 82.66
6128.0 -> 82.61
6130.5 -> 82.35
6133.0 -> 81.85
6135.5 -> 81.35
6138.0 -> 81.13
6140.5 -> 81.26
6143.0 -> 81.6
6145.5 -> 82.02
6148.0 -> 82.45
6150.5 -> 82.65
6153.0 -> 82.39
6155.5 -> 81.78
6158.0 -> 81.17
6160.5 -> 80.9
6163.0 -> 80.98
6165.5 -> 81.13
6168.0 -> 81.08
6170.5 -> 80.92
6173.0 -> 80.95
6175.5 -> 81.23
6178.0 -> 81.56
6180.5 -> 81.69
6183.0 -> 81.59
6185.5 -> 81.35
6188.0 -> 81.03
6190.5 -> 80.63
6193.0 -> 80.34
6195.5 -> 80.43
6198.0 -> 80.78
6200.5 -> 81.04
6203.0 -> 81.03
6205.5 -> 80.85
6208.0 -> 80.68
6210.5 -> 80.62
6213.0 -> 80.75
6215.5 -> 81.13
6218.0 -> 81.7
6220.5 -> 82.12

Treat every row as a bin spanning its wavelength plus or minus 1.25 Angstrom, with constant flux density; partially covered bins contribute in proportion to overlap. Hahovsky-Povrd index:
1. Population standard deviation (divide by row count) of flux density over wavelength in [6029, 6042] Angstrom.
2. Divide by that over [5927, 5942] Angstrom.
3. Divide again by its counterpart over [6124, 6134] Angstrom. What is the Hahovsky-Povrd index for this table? 20.5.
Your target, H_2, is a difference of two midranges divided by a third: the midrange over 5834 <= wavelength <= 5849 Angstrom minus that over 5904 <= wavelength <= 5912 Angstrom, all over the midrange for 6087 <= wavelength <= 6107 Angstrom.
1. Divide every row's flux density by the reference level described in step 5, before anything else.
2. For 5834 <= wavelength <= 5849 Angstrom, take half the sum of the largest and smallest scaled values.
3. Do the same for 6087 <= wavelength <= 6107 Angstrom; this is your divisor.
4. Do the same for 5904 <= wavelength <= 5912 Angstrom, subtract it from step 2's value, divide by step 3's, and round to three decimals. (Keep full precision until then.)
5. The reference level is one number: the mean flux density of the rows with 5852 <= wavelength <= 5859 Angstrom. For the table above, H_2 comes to 0.010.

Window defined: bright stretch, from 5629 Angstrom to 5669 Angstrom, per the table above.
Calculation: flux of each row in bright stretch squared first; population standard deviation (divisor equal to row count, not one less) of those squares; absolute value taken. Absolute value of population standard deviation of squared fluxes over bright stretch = 96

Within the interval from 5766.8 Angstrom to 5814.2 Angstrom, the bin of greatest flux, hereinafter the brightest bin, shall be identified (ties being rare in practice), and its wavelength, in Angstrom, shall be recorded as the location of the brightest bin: 5775.5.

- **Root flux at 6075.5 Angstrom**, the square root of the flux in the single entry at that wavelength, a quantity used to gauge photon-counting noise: 9.2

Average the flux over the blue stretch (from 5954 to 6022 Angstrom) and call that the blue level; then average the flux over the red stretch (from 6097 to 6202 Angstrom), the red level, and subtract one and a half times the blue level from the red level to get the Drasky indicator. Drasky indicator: -46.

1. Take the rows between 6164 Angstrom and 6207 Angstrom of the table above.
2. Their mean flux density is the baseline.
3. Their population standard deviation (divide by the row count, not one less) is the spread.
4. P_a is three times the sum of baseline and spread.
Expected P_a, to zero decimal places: 244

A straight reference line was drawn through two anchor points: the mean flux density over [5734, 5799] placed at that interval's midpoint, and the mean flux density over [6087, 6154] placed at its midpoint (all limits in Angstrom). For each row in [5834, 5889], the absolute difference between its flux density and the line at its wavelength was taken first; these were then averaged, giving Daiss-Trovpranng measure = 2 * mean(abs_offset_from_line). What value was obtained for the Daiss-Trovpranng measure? 3.6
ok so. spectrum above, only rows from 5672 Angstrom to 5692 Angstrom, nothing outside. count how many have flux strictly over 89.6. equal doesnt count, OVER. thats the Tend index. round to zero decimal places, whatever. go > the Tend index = 8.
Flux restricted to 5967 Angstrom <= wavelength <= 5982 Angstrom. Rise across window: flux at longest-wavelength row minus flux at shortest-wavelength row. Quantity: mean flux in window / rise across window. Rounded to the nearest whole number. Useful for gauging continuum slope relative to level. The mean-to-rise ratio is -1225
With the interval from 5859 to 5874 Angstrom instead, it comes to 240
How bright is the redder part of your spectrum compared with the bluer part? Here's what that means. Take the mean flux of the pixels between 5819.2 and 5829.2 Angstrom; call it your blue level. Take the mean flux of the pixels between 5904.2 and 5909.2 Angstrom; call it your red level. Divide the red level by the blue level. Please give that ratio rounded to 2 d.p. 0.97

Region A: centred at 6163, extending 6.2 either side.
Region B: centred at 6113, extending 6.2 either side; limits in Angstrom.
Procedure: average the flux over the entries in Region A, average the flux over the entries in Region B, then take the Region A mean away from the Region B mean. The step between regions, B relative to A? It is 2.0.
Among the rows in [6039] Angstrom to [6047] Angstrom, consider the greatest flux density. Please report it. 84.04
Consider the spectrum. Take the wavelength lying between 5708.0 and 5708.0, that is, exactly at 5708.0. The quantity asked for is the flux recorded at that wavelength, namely 91.87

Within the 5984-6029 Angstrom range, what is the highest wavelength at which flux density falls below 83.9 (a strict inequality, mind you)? 5998.0 Angstrom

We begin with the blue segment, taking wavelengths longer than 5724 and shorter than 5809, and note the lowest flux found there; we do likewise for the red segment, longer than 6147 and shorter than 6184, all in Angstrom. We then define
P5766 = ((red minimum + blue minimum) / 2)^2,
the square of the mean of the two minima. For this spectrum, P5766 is 7195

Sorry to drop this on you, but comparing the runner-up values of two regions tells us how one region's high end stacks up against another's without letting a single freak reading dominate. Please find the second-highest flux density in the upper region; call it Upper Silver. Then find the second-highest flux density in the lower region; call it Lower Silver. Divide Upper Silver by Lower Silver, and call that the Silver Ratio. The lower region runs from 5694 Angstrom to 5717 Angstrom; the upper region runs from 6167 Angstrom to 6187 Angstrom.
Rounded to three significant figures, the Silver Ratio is 0.882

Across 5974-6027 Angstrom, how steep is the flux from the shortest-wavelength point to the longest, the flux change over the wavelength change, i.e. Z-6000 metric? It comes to -0.017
